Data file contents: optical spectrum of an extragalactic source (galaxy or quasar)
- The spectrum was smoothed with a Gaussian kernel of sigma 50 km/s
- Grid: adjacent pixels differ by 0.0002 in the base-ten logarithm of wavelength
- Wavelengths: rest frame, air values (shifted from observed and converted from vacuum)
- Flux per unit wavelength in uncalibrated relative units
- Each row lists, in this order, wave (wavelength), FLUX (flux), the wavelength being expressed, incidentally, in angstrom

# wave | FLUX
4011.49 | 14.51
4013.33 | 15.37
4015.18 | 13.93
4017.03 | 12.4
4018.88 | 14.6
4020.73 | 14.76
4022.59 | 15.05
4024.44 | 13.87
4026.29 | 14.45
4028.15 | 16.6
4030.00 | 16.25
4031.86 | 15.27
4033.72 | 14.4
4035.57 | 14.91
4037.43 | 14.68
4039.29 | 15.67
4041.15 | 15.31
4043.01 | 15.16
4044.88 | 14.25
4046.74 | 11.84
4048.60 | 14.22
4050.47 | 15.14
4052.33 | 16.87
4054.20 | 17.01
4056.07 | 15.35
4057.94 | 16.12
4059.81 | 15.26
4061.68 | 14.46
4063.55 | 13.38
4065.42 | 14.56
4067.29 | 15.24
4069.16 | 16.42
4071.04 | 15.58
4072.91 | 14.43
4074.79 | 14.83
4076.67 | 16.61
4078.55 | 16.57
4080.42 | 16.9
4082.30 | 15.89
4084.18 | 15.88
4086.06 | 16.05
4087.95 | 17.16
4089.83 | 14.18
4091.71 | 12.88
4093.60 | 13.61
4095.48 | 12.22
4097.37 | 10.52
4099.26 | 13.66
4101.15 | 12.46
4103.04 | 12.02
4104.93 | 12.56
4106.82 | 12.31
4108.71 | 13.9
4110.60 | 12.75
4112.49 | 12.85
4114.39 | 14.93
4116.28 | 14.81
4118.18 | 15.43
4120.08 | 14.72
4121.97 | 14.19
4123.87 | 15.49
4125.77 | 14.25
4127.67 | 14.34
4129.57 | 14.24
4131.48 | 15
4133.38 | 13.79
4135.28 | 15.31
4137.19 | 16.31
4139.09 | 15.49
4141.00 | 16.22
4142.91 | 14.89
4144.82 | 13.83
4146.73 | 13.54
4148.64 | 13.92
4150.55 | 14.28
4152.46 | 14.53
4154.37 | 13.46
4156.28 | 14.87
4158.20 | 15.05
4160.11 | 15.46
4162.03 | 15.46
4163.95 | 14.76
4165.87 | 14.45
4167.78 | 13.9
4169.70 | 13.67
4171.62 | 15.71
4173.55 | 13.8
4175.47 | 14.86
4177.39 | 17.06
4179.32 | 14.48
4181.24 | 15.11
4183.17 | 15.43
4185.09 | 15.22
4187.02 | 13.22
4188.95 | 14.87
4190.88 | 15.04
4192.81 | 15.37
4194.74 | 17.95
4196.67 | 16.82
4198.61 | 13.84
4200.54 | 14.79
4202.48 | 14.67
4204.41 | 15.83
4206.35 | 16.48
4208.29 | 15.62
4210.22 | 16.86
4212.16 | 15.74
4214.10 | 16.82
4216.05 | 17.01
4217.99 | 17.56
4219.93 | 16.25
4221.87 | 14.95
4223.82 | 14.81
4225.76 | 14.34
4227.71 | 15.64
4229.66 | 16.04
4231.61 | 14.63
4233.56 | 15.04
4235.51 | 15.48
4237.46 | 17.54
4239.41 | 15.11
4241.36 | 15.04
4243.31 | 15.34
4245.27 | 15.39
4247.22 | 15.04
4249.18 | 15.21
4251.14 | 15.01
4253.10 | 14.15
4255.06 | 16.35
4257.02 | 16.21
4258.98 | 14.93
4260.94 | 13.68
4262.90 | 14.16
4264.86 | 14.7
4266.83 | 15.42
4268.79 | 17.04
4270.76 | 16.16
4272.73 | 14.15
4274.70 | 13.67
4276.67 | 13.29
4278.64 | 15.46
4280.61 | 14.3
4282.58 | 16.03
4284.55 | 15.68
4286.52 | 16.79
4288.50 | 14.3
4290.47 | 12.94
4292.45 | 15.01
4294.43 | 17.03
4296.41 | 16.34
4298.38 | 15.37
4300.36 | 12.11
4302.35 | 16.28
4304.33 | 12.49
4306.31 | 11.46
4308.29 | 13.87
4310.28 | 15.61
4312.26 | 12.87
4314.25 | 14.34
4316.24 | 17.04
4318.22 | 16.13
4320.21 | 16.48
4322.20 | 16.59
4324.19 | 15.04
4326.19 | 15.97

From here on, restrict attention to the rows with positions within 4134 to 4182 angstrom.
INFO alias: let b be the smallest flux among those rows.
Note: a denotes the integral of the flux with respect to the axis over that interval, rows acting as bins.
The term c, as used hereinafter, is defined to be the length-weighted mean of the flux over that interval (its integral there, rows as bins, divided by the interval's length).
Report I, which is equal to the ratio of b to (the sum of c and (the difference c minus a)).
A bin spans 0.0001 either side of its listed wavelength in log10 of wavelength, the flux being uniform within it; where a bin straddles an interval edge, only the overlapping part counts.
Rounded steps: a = 711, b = 13.46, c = 14.8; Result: -0.0198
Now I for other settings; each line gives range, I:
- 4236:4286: -0.0182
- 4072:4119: -0.0165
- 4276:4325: -0.0163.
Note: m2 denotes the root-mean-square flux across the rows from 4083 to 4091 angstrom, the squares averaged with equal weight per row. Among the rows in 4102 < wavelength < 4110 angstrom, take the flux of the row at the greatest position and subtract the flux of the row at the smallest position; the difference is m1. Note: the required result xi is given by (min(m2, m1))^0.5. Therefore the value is 1.37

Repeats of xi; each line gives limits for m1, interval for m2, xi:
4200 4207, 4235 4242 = 1.30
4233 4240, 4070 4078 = 0.26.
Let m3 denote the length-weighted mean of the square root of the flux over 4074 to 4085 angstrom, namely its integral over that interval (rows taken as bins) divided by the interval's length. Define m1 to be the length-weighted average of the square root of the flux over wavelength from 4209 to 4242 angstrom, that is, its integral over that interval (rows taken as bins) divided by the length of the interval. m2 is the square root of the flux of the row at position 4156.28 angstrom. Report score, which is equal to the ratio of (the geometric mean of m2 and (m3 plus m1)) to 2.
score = 2.78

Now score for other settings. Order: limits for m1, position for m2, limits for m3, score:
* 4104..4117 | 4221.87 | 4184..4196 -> 2.71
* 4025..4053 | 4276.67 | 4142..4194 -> 2.65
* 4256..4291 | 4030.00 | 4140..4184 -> 2.79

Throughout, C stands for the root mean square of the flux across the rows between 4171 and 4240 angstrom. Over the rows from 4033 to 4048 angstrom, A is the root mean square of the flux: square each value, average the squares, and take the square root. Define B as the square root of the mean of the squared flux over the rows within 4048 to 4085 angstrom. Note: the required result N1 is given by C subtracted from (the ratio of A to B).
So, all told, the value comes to -14.7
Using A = 14.6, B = 15.6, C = 15.6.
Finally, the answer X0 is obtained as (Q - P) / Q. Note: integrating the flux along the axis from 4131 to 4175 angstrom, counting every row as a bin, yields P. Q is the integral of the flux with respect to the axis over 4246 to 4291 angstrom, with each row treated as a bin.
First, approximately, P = 646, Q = 675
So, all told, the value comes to 0.04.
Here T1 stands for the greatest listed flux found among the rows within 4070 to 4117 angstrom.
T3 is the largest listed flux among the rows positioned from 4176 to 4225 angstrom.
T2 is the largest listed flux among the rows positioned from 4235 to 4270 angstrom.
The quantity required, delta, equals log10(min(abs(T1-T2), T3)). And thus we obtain -0.42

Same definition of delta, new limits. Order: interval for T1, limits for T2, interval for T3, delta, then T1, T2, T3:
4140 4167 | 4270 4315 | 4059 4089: -0.09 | 16.22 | 17.03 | 17.16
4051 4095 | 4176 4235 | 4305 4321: -0.10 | 17.16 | 17.95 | 17.04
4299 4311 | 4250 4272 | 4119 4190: -0.12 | 16.28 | 17.04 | 17.06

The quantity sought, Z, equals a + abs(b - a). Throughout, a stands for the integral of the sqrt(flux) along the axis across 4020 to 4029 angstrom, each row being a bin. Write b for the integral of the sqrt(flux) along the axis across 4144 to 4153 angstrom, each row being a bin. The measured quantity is 36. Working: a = 34.7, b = 34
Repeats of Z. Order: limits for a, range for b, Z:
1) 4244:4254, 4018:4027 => 43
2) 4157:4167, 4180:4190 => 39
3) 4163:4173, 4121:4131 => 38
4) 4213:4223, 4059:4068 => 47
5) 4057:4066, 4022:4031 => 35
